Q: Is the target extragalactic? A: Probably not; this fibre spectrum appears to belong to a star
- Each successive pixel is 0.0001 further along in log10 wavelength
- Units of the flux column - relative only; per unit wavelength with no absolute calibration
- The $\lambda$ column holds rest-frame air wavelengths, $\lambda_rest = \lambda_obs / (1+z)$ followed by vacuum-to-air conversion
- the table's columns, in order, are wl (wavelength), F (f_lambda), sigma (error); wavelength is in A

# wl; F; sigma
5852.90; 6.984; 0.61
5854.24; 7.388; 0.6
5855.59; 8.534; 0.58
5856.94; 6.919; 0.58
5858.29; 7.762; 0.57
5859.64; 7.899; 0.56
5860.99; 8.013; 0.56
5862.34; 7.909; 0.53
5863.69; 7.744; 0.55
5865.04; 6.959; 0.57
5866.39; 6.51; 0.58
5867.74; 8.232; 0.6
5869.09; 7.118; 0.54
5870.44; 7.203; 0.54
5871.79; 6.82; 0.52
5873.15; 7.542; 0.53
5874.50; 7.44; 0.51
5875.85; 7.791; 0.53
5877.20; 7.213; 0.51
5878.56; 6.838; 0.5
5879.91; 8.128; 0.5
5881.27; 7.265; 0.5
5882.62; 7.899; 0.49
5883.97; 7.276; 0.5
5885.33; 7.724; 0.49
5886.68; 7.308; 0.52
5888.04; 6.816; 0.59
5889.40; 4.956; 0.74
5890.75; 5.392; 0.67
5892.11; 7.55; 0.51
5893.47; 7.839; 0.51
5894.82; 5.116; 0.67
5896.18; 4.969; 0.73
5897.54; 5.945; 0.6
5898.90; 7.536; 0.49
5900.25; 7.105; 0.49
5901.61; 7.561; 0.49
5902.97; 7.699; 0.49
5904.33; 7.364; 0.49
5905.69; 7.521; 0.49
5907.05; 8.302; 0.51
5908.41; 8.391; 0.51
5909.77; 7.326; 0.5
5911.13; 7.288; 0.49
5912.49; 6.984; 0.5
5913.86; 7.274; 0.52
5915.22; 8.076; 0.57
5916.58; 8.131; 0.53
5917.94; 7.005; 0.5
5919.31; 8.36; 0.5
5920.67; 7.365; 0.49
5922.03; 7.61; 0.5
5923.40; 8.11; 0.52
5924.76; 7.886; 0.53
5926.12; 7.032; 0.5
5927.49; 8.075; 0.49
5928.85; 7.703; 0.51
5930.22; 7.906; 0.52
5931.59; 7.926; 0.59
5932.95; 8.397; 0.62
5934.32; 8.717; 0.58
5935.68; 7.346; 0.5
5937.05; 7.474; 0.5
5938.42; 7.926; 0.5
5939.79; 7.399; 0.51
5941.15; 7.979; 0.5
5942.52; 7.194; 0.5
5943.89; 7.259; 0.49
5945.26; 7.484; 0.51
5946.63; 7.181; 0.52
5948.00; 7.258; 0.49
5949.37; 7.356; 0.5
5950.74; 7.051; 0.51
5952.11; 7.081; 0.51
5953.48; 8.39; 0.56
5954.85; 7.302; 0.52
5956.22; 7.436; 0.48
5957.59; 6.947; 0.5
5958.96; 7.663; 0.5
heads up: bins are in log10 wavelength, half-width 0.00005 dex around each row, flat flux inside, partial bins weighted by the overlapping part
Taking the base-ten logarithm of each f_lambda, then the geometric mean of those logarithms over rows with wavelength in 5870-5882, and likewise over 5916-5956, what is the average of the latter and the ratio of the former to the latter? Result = 0.932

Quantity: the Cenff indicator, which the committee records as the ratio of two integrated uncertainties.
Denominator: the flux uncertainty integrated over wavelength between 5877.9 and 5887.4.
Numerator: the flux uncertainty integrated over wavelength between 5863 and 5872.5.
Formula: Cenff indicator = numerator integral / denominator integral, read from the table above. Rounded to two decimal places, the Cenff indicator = 1.11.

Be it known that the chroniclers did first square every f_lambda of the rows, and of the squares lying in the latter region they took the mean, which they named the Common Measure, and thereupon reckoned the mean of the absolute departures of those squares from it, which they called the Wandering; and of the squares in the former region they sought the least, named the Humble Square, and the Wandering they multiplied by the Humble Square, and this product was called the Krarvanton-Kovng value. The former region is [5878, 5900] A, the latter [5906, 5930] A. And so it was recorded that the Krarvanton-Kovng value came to 166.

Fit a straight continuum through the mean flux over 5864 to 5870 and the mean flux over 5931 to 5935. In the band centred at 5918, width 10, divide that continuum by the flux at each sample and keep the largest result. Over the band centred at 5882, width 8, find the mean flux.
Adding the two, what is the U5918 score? 8.7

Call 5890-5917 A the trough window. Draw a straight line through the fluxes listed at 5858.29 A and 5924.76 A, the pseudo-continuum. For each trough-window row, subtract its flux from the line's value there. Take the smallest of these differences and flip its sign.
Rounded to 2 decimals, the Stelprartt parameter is 0.54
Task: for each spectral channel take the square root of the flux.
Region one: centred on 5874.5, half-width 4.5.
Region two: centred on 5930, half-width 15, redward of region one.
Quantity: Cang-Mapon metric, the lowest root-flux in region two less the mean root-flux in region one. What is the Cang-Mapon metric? -0.05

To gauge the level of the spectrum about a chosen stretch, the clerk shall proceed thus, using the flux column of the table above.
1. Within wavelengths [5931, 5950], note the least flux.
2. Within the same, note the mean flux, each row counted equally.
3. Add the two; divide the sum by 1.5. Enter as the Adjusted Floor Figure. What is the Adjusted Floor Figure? 9.88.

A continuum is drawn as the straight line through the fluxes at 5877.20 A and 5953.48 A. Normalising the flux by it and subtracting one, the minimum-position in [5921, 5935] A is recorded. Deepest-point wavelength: 5926.12 A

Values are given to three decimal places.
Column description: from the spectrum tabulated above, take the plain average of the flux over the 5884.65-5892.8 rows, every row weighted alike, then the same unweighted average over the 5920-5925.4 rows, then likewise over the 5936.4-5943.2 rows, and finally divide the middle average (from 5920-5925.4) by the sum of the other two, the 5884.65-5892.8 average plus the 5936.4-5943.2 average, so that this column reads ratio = 0.545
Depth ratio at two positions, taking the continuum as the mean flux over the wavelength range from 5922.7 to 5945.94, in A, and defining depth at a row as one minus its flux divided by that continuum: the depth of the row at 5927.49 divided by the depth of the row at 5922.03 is -2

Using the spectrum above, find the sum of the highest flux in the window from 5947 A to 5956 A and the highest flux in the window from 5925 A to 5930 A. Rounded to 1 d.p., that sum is 16.5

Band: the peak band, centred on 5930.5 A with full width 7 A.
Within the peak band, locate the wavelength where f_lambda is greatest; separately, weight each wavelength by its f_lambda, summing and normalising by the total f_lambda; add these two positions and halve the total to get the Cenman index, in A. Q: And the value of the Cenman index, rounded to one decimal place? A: 5931.6 A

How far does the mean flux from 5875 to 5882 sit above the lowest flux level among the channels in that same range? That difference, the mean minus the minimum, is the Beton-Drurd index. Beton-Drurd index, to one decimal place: 0.6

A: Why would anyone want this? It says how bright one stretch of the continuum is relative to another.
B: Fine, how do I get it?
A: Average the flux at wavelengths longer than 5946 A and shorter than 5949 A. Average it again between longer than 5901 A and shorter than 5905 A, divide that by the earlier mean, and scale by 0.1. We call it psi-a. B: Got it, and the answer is 0.104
